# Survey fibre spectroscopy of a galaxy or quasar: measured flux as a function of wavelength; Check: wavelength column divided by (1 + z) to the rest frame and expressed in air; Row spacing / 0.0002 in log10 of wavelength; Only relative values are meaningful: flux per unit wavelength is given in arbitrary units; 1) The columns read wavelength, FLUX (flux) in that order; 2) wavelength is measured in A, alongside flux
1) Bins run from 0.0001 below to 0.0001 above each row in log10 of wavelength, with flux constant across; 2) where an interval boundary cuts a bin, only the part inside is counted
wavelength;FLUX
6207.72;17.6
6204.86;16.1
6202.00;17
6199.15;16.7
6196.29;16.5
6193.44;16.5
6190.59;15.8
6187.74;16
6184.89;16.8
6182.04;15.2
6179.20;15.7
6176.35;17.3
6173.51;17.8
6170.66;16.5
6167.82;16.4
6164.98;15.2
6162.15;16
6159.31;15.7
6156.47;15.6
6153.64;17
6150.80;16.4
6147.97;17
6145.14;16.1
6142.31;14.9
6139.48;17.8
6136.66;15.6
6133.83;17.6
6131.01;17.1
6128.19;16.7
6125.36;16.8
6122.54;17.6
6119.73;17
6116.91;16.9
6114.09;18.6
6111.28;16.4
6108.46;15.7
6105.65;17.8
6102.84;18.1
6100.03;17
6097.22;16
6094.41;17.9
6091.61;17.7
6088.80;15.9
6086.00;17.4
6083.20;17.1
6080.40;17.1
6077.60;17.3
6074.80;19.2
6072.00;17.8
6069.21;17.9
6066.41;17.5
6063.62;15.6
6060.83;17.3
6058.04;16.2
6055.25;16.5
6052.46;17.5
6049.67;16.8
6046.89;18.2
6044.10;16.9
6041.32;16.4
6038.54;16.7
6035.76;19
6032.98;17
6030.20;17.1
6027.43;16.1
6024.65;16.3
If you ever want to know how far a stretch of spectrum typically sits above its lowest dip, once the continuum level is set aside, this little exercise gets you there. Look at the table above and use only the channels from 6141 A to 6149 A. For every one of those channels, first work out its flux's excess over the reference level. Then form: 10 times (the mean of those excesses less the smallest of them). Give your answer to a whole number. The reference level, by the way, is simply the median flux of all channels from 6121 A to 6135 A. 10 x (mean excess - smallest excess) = 11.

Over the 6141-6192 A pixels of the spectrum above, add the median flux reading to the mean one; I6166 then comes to 32.24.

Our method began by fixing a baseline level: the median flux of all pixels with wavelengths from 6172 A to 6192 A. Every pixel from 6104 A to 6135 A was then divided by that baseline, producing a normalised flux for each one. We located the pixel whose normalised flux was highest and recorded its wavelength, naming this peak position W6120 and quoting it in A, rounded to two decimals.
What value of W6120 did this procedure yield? 6114.09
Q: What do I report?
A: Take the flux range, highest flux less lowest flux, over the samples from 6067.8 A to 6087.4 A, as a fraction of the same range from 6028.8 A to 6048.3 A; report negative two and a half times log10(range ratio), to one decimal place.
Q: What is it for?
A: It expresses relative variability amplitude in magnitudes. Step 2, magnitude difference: 0.2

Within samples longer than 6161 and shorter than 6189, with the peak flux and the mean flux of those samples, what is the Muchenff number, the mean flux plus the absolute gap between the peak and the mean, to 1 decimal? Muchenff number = 17.8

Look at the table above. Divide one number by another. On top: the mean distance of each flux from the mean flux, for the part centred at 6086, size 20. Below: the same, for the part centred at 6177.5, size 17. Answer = 0.57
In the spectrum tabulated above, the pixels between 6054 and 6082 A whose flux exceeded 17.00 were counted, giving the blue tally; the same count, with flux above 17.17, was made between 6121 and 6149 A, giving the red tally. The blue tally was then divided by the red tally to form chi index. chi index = 2.3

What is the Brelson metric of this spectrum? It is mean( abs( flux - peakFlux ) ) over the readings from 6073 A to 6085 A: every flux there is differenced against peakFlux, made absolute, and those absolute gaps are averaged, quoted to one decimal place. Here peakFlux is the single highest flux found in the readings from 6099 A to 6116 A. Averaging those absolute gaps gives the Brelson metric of 1.2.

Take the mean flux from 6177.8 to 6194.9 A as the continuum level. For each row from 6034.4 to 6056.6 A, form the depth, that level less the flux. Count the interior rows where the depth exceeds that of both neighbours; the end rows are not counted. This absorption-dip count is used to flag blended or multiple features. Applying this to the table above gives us 2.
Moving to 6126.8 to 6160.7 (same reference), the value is 4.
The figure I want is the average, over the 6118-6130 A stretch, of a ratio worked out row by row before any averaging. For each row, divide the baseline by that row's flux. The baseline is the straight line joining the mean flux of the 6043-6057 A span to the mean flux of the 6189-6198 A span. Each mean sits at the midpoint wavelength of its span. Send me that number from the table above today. 0.98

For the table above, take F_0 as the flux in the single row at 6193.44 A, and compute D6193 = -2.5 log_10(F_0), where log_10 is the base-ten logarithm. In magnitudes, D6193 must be -3.04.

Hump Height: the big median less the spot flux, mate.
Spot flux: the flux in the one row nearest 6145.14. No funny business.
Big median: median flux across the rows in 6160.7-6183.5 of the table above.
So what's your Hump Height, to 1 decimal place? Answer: 0.1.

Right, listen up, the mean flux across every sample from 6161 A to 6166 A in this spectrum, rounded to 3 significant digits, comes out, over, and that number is 15.6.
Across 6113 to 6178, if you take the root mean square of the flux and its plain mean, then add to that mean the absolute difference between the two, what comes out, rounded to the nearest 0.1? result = 16.7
